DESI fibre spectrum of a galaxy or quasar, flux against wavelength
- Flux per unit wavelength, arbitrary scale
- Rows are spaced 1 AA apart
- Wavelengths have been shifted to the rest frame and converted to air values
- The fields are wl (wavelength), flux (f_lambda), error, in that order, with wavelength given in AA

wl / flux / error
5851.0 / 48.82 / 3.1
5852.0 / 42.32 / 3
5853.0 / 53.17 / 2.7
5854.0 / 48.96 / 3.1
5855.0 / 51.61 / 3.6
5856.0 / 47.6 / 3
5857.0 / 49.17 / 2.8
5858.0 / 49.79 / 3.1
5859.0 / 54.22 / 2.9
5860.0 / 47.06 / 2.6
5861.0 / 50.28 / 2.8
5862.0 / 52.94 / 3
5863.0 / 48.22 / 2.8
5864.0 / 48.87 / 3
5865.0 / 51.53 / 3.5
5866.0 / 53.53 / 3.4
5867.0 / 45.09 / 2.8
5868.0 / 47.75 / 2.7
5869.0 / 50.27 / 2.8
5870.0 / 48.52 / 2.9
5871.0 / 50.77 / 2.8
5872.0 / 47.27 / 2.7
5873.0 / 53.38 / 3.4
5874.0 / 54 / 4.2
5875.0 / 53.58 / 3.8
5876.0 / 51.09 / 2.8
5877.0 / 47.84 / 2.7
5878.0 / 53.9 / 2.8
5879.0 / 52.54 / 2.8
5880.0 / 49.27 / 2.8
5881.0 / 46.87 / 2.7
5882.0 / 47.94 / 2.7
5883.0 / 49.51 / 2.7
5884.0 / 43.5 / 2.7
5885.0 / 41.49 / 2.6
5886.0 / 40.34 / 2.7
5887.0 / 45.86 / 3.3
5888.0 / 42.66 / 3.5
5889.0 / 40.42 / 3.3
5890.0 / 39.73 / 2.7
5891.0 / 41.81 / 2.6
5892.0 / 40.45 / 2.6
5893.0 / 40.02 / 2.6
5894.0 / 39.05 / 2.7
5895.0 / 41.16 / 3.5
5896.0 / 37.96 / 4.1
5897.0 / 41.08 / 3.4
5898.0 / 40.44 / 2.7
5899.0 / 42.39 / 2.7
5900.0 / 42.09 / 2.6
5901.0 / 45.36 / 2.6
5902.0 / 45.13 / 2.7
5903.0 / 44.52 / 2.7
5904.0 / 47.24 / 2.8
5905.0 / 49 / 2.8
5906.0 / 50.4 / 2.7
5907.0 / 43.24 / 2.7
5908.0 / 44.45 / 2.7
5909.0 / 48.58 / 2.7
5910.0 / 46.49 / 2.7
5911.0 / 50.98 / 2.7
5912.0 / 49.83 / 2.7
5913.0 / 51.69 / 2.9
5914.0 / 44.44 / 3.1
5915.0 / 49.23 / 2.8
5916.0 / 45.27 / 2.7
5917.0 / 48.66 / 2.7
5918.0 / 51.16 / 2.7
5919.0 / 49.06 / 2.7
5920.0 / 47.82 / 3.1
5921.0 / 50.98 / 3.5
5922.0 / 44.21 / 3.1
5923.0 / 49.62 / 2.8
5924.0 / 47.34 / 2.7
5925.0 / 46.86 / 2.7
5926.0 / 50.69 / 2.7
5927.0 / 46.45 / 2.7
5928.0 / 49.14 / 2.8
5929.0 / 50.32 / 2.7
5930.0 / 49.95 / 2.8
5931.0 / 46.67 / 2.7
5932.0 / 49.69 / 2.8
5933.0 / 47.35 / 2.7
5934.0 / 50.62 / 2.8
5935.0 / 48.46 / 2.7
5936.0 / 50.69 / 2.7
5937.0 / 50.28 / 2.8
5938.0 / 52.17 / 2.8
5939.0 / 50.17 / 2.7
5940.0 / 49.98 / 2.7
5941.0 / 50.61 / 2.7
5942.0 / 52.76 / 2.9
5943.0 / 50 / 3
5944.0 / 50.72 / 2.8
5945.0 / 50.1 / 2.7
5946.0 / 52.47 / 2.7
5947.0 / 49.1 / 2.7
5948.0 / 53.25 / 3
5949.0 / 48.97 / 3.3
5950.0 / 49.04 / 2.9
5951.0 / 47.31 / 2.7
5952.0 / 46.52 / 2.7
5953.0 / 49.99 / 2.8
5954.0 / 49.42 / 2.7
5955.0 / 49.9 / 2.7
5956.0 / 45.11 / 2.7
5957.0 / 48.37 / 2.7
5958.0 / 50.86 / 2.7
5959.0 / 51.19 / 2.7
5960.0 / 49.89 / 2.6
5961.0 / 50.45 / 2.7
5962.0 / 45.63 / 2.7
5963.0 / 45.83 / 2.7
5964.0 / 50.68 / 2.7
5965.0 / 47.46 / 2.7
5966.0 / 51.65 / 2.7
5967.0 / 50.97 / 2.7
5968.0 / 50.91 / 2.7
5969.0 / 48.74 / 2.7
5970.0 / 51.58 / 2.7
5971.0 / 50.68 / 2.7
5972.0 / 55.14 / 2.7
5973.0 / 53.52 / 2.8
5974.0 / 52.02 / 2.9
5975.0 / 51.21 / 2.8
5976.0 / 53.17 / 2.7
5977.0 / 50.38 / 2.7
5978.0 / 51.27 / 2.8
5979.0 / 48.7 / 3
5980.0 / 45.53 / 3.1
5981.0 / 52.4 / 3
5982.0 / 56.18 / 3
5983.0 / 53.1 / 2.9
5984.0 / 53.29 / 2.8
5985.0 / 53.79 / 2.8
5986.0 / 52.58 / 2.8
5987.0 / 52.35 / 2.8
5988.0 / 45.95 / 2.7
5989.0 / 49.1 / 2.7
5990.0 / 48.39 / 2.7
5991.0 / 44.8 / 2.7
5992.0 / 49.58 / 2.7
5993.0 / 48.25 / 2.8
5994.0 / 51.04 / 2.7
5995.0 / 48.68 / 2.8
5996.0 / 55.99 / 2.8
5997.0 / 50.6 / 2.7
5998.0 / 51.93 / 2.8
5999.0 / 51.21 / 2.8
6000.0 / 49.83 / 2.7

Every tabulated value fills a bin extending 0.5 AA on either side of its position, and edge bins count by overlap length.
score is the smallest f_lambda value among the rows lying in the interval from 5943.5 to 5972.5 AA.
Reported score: 45.11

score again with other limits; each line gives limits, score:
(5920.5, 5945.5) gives 44.21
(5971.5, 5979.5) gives 48.7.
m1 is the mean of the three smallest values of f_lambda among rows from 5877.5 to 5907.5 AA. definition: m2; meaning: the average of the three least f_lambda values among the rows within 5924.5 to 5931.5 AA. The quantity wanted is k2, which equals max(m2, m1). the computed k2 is 46.7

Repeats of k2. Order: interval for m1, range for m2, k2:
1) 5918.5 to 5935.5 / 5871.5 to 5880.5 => 48.1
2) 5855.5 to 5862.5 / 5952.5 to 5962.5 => 47.9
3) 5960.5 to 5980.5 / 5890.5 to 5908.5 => 45.7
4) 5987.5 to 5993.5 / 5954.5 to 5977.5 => 46.3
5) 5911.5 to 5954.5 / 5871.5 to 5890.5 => 44.6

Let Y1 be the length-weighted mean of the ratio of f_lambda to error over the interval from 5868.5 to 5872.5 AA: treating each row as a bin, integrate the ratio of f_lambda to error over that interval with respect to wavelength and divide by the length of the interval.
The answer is 17.6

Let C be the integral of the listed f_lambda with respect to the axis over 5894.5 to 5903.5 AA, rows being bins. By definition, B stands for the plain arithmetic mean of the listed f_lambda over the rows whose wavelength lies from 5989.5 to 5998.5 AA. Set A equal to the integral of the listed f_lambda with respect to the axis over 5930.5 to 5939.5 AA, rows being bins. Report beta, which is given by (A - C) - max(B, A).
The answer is -380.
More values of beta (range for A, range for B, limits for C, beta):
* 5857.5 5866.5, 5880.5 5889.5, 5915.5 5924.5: -434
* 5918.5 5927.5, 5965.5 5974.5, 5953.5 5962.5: -441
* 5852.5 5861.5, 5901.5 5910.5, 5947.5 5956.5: -440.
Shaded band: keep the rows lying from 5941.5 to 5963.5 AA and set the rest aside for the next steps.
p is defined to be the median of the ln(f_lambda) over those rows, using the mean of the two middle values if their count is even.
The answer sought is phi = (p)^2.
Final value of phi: 15.3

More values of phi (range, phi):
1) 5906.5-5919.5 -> 15.1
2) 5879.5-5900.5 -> 13.9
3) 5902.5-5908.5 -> 14.6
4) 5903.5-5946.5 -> 15.3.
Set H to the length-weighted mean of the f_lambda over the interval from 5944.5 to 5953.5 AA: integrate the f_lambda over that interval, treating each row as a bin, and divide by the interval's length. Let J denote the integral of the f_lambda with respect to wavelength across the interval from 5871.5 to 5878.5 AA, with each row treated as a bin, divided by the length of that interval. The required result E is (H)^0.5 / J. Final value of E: 0.137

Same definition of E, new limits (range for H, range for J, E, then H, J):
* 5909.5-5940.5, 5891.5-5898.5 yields 0.175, 48.9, 40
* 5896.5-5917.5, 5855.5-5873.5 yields 0.137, 46.2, 50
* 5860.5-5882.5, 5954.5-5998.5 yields 0.141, 50.2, 50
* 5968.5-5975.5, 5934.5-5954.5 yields 0.144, 51.8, 50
